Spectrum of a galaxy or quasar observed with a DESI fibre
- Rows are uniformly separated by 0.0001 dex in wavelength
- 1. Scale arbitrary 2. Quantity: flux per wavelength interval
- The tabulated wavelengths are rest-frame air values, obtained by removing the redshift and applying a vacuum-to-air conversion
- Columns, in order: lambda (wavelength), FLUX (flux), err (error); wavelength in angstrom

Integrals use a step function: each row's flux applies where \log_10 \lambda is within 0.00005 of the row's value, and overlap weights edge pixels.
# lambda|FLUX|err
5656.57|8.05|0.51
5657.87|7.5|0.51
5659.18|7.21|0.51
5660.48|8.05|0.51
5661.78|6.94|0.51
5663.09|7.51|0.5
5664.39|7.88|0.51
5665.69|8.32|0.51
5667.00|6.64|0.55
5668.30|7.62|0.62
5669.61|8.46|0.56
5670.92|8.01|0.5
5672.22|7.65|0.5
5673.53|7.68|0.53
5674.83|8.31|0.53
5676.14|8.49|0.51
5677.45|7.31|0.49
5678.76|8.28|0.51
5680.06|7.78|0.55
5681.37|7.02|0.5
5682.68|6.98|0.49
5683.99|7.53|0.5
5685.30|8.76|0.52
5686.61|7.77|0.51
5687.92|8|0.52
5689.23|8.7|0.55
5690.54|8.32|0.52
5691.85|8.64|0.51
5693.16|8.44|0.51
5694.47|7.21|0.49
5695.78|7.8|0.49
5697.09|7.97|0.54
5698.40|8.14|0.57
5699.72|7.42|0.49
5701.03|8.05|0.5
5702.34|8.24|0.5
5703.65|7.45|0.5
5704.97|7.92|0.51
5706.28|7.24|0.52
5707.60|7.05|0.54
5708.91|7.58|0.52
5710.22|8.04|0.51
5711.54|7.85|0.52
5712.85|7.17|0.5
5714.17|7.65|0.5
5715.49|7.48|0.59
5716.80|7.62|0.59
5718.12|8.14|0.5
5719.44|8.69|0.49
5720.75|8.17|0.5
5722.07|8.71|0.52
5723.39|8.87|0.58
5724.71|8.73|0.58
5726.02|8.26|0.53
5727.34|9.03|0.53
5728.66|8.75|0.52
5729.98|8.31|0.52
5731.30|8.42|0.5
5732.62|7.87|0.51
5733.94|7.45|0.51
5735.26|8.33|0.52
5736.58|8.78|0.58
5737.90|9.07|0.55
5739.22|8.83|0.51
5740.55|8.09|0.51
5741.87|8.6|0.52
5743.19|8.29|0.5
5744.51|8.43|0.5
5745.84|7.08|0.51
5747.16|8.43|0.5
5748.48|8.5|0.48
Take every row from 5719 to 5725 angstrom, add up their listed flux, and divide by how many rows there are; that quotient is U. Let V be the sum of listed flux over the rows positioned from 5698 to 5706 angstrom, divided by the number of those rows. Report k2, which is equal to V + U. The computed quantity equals 16.5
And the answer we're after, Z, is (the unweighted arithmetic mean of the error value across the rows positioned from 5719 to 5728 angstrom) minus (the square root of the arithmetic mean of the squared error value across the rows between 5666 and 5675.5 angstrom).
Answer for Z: -0.010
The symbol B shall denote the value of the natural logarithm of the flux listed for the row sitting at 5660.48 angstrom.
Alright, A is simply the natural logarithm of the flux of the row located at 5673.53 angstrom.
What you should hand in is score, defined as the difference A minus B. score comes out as -0.05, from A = 2.04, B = 2.09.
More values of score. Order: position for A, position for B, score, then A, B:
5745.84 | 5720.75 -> -0.14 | 1.96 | 2.10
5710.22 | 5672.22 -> 0.05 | 2.08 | 2.03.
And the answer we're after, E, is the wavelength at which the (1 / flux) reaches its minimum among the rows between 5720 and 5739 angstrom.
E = 5737.90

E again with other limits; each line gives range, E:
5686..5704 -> 5689.23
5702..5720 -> 5719.44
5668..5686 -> 5685.30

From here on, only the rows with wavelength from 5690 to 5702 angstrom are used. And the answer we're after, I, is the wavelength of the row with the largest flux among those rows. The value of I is 5691.85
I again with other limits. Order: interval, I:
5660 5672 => 5669.61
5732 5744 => 5737.90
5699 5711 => 5702.34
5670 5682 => 5676.14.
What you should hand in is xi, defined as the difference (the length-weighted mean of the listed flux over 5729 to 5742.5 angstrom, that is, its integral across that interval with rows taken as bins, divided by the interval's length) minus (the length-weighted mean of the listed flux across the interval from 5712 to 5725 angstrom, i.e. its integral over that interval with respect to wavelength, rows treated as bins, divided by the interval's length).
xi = 0.28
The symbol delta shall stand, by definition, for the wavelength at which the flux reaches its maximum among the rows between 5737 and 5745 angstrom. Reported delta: 5737.90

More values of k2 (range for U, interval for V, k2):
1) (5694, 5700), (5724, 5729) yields 16.4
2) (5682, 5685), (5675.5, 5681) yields 15.2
